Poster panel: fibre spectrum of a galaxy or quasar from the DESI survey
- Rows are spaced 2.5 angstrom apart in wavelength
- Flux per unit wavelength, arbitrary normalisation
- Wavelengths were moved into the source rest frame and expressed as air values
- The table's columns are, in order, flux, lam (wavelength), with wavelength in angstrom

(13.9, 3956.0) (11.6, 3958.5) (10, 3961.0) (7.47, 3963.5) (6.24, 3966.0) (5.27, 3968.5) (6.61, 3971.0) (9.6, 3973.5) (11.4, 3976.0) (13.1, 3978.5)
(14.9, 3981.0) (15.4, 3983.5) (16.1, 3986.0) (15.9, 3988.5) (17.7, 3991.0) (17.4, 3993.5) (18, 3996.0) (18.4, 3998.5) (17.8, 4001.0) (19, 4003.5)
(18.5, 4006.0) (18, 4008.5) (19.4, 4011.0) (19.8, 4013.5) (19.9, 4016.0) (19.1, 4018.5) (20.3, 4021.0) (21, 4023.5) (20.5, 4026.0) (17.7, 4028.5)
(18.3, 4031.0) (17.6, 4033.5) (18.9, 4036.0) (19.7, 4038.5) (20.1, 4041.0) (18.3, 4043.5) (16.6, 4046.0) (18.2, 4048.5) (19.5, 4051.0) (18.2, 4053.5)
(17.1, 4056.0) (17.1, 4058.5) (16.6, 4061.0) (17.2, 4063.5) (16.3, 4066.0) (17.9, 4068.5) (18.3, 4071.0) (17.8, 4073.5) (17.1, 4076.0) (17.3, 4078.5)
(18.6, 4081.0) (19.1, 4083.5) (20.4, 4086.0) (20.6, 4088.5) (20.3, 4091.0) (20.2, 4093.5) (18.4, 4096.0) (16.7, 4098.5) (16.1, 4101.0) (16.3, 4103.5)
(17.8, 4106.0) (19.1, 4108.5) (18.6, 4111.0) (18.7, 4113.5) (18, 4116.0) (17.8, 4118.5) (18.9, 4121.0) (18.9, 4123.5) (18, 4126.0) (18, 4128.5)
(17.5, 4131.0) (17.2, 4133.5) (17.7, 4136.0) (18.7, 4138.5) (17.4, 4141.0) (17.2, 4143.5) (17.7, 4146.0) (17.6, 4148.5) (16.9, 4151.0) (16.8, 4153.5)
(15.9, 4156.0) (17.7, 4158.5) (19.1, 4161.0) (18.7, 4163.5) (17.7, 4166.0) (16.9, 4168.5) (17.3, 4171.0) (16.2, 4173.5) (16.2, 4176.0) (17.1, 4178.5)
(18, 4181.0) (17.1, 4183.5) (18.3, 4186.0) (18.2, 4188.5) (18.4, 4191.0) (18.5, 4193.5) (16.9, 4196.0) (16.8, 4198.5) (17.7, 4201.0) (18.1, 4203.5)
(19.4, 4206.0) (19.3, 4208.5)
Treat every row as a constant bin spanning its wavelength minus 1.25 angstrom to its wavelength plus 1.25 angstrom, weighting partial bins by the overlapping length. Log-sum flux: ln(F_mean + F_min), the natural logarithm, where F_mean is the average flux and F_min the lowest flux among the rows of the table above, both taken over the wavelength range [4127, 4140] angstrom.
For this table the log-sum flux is 3.556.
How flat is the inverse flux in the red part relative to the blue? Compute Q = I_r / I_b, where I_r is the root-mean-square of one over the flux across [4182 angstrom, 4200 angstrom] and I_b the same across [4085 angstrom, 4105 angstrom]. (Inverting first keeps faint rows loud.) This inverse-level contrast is 1.04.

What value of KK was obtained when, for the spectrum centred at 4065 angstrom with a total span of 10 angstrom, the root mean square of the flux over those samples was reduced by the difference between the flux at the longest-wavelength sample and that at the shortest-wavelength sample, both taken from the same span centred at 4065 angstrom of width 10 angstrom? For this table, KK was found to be 15.7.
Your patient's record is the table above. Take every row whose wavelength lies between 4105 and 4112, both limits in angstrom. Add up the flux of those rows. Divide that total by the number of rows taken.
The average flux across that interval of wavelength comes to 18.5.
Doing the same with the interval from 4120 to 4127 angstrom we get 18.6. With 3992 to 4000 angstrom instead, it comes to 17.9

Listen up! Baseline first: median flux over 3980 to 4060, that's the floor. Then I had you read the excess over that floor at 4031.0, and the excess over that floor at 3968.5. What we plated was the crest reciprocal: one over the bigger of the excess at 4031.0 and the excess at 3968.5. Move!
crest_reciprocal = 20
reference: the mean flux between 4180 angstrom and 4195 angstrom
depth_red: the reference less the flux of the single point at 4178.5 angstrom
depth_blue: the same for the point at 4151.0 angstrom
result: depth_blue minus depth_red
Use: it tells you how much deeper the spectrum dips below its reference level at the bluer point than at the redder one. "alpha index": 0.20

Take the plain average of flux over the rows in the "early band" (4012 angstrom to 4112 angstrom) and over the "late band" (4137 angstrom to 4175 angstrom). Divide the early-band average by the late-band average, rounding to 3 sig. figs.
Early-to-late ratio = 1.06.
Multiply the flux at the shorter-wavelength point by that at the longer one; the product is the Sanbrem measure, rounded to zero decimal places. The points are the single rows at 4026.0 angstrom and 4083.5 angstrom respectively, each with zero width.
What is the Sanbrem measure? 392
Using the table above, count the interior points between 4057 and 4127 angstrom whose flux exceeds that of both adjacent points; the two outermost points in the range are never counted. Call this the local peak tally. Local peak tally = 5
